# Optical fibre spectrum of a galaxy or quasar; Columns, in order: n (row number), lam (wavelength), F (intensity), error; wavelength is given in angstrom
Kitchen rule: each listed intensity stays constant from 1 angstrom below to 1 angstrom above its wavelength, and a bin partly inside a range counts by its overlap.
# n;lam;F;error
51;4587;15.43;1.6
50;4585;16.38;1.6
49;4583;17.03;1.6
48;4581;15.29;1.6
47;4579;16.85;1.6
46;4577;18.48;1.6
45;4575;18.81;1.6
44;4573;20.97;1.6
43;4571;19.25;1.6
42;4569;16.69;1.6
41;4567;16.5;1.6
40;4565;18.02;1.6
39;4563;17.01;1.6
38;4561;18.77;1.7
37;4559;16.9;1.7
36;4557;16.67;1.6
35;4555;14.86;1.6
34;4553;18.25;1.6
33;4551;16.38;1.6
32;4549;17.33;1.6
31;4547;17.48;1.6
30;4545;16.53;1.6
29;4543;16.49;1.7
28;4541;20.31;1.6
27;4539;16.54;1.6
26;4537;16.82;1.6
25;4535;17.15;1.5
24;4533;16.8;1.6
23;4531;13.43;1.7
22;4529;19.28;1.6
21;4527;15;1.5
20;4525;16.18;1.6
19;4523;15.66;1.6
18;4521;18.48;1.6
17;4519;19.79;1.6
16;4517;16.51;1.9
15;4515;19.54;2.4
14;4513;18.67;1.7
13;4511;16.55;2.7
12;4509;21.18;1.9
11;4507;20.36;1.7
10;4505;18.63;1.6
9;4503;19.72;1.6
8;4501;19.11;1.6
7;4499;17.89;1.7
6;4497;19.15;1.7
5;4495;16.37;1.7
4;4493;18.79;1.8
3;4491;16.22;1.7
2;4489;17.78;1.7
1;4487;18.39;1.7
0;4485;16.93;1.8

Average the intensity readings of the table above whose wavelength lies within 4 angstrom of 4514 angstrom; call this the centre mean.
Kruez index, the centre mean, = 17.8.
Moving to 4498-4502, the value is 18.5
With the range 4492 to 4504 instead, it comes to 18.5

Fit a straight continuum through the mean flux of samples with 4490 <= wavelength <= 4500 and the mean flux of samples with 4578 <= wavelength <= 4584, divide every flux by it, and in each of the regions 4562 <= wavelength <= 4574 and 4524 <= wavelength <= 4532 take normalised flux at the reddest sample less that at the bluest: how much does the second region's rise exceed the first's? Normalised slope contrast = -0.40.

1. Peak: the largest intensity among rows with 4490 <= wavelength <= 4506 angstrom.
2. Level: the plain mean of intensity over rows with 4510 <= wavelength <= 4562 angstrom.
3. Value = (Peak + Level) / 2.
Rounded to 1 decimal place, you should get 18.4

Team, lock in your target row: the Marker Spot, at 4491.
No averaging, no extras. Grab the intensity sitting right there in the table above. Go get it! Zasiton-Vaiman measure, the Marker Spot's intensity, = 16.22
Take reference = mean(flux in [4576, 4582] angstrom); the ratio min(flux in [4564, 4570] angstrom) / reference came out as 0.98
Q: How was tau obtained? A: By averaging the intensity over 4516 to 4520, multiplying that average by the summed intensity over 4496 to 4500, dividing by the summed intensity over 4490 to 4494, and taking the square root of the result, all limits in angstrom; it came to 4.38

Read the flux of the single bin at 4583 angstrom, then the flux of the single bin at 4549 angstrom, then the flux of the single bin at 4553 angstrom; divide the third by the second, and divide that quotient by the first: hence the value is 0.062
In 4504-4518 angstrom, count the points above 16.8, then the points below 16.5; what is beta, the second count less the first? -5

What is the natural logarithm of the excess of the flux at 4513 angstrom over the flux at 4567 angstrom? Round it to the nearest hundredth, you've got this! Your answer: 0.77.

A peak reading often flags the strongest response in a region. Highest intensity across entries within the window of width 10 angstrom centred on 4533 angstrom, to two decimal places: 19.28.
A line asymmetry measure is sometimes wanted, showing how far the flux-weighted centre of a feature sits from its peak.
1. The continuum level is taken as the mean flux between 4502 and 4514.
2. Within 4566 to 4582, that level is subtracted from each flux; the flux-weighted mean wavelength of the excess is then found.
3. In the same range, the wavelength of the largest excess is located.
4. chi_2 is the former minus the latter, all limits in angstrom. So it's 2.1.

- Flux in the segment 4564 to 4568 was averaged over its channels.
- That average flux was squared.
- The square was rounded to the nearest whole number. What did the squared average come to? 298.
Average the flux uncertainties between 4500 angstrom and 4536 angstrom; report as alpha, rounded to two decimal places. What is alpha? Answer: 1.74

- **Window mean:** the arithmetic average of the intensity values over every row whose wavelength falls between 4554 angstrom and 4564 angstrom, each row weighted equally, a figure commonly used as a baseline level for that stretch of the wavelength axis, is 16.8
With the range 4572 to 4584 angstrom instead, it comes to 17.9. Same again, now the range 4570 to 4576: 19.7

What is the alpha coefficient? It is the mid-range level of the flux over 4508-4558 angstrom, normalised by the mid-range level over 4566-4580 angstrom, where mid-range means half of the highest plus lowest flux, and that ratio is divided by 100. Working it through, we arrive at 0.0092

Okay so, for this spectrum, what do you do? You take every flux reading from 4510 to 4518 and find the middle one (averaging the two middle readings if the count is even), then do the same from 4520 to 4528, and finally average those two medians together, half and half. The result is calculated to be 16.8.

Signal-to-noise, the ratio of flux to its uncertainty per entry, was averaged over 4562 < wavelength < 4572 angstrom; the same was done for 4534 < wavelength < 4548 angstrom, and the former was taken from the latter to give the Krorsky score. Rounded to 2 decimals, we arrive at -0.09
